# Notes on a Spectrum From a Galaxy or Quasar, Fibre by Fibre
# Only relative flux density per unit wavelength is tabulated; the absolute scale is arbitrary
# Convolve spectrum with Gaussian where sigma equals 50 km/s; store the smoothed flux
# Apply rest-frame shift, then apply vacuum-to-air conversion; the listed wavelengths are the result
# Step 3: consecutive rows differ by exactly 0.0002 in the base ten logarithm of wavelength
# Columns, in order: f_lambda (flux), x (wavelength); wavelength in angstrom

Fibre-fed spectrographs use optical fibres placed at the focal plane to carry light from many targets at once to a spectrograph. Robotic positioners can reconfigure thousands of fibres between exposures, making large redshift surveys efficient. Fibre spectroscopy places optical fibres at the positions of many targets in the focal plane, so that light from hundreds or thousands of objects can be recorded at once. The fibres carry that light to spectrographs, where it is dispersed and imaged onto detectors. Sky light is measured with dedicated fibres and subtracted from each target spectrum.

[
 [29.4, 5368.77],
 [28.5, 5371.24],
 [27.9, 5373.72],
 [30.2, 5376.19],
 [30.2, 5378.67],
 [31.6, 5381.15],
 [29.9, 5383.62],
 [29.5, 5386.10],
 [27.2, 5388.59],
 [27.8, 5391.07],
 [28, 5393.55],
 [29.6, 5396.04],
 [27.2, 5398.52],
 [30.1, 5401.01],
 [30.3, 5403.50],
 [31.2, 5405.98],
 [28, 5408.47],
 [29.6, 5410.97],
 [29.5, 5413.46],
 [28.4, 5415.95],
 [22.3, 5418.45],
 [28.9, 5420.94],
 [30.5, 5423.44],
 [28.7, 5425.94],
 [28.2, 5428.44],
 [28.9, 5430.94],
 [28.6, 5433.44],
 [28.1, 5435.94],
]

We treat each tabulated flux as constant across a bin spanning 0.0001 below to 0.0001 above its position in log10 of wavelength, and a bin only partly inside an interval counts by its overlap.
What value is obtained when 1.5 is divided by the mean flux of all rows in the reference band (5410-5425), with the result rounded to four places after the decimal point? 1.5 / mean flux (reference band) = 0.0532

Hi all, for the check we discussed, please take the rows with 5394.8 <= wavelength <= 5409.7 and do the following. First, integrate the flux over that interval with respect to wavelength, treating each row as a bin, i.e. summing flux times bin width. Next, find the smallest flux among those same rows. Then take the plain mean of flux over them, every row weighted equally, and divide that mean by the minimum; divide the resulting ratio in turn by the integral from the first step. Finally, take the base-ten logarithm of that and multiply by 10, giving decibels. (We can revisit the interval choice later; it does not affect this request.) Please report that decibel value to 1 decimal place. -26.1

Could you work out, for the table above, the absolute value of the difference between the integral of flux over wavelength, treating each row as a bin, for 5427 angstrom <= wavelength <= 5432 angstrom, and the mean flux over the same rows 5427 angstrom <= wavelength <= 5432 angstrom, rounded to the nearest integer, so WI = 114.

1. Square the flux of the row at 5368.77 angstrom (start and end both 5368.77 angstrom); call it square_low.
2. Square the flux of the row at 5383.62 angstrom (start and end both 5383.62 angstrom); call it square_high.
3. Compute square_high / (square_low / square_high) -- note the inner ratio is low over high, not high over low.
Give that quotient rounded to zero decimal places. 925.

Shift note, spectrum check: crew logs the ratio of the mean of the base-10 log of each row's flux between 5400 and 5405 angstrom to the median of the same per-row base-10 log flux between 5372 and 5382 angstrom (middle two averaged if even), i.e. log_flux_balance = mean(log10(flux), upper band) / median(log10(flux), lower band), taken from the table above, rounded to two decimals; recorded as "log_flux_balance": 1.00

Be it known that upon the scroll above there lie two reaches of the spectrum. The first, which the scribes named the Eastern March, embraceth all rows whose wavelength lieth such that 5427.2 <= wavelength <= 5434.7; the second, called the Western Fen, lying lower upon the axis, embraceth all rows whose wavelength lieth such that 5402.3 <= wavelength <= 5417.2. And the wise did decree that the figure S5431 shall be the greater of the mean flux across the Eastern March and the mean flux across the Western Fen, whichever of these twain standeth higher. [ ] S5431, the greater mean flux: 29.5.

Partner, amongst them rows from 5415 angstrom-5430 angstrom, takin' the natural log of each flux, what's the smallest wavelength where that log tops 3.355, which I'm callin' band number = 5420.94 angstrom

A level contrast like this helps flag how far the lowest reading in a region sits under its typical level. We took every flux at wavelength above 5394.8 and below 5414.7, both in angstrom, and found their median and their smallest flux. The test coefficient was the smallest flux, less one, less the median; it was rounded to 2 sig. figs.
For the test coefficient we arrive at -3.4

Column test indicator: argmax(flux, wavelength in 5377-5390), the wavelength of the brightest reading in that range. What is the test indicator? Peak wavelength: 5381.15 angstrom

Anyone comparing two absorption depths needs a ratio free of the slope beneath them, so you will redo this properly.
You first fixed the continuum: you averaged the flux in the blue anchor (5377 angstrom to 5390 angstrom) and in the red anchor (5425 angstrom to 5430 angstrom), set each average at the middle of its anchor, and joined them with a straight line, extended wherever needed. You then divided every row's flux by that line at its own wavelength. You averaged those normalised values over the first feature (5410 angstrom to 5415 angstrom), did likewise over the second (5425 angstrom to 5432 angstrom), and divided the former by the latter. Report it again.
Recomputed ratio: 1.02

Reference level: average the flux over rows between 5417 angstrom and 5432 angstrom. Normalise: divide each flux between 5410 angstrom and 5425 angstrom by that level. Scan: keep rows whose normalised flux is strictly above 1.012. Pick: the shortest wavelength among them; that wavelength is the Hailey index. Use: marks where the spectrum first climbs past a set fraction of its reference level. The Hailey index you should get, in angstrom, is 5410.97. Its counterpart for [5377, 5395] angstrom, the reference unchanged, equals 5378.67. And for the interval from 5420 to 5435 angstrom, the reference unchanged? 5420.94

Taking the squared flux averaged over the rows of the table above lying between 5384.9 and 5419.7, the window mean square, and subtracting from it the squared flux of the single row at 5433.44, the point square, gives -3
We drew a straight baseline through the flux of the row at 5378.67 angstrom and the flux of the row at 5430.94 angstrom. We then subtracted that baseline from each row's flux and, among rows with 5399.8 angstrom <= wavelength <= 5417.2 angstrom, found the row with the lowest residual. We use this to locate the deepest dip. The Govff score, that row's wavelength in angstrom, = 5408.47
